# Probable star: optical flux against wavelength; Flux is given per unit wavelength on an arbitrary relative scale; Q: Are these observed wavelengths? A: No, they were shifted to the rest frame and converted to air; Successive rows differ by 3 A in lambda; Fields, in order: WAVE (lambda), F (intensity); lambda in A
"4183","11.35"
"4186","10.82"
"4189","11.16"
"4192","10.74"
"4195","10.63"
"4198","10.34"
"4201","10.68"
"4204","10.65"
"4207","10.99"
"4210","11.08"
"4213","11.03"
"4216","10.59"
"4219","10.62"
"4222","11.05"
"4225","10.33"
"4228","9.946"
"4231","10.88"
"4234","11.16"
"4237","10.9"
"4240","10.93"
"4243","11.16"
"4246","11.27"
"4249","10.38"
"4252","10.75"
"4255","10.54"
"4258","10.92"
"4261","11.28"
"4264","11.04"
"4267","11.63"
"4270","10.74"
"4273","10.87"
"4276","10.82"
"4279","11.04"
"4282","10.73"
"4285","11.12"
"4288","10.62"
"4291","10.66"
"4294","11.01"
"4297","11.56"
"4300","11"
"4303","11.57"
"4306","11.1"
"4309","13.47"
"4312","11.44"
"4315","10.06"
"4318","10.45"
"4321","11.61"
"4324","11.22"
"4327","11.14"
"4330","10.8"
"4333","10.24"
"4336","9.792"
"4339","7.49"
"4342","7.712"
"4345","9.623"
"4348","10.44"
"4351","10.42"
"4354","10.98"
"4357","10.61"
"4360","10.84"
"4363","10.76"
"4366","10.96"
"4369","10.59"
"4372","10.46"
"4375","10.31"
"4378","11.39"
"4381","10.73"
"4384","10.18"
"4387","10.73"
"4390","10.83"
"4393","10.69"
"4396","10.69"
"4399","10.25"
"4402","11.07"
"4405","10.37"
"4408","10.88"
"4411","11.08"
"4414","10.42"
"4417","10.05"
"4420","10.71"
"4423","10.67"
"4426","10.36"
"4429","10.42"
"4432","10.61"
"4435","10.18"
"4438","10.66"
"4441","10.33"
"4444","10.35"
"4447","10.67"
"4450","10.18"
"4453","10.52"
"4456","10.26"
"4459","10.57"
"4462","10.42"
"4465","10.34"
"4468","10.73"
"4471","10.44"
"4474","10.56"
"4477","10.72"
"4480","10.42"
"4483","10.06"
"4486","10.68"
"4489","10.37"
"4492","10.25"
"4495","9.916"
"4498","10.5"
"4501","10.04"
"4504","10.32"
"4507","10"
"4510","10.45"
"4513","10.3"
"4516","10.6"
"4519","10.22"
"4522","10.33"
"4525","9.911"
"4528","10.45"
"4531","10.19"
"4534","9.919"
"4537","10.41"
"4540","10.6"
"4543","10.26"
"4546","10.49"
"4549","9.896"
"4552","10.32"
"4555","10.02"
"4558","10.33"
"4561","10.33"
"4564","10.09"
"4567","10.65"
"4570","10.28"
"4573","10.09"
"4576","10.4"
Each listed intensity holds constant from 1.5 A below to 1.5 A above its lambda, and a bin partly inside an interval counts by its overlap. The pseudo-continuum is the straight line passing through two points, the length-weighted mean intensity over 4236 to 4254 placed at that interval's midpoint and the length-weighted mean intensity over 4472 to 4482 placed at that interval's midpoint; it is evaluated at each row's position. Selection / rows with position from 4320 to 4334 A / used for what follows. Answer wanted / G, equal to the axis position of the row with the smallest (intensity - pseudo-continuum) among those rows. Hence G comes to 4333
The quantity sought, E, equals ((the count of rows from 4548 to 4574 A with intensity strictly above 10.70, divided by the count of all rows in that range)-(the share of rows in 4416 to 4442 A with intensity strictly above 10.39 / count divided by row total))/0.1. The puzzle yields -5.6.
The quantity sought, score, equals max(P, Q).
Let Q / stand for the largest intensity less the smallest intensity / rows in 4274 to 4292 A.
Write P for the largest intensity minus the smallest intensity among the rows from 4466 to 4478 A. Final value 0.50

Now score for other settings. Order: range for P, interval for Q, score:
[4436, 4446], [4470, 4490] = 0.66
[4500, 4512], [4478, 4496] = 0.76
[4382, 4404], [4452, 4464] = 0.89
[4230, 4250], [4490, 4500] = 0.89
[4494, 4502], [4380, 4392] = 0.65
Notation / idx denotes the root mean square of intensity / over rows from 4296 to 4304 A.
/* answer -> 11.4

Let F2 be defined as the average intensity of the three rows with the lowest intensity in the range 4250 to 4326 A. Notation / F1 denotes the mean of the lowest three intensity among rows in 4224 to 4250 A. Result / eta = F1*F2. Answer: 106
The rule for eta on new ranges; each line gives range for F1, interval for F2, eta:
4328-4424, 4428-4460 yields 84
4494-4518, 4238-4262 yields 105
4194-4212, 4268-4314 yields 112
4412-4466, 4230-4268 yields 107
